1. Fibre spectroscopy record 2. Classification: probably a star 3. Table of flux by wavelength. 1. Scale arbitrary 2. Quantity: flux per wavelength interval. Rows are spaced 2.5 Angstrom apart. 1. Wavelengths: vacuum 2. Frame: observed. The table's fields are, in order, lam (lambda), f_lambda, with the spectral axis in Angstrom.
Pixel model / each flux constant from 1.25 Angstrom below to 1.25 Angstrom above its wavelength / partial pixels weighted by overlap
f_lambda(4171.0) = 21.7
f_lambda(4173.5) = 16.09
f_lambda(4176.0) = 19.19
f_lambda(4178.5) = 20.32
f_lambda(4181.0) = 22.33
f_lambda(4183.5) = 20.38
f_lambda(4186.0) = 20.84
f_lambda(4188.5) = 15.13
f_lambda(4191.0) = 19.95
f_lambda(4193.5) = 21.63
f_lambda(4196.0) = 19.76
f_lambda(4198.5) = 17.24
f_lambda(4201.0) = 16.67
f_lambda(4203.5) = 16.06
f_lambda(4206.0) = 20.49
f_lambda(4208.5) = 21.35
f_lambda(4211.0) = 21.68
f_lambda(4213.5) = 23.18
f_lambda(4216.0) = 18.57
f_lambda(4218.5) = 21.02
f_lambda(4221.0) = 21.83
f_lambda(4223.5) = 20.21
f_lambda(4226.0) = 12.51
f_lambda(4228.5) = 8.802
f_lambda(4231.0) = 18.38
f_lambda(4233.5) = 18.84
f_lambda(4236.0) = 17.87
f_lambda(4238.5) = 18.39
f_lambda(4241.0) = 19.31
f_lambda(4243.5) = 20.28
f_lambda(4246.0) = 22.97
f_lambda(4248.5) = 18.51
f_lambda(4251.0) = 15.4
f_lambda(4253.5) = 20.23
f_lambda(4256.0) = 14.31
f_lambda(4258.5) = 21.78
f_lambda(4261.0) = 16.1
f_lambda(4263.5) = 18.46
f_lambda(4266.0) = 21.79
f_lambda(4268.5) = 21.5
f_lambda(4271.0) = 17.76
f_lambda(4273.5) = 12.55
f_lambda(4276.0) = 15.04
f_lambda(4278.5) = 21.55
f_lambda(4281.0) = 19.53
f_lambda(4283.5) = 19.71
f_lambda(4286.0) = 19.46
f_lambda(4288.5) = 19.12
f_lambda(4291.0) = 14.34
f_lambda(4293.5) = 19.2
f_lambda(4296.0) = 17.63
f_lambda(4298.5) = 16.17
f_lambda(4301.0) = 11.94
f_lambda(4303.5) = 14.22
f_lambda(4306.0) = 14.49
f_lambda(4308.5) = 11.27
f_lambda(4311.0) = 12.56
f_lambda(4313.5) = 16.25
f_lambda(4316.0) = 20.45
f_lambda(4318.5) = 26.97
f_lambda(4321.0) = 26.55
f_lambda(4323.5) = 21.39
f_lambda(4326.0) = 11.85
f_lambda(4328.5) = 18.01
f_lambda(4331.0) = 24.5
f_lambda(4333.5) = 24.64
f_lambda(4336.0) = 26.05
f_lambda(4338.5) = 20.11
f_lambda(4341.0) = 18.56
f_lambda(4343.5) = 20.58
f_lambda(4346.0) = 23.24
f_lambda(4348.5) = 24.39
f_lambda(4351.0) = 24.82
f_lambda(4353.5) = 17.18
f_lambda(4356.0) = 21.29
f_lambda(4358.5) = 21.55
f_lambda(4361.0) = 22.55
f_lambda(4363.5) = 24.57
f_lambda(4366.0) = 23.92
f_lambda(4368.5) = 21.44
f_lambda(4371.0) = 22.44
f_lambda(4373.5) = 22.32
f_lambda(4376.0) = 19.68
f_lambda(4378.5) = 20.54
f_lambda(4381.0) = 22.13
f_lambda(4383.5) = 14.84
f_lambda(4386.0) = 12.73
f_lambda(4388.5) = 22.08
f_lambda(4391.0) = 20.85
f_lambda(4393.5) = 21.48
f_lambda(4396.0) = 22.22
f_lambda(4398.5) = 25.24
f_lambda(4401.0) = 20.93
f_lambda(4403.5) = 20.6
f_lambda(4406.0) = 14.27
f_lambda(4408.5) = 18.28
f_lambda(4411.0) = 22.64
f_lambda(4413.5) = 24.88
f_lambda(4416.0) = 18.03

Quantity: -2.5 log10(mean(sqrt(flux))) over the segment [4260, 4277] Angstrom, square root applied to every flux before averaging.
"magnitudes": -1.55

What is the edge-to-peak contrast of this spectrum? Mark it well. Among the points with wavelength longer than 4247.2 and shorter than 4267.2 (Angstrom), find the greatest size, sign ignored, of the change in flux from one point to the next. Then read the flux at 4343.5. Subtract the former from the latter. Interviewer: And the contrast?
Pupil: 13.1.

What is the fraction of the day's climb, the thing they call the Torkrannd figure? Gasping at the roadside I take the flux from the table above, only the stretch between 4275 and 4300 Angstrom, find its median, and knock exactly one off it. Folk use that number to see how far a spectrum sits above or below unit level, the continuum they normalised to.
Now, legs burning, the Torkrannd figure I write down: 18.2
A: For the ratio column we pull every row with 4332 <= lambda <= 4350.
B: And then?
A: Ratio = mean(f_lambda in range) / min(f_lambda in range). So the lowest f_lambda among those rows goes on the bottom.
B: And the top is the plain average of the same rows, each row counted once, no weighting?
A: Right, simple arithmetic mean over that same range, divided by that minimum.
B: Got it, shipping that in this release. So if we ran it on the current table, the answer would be 1.2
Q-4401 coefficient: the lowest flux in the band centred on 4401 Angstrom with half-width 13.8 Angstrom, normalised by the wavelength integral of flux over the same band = 0.024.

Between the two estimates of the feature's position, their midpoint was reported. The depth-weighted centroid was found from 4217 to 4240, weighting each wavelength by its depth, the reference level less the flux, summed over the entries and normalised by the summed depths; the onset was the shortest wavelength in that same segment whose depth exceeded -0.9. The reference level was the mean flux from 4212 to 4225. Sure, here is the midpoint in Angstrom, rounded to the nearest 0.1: 4224.3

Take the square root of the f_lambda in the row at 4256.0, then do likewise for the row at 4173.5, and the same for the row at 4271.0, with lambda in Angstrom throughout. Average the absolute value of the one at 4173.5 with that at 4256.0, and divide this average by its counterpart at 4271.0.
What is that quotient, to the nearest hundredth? 0.92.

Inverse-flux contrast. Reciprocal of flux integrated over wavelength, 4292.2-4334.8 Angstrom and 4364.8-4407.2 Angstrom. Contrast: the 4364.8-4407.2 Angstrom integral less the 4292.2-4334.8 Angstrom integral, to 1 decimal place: -0.4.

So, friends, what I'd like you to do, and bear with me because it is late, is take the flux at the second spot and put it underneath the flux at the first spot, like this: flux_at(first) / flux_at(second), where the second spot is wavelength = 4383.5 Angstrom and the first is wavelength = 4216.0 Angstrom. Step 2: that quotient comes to 1.3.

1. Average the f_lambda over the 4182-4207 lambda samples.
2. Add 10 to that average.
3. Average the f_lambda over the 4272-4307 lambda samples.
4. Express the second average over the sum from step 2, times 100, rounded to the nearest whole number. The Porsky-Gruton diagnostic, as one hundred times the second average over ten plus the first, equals 58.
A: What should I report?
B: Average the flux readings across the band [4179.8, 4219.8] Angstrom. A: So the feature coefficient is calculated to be 19.8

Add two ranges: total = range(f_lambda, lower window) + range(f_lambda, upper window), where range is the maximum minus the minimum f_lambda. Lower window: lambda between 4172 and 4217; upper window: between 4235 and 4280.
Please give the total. 18.5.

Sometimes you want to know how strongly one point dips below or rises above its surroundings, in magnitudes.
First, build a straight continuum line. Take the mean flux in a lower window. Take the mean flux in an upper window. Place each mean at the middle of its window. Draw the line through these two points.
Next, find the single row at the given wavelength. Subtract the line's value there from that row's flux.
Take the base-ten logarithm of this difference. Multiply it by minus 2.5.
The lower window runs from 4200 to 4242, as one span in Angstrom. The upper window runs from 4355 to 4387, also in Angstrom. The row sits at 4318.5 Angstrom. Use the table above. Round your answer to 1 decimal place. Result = -2.1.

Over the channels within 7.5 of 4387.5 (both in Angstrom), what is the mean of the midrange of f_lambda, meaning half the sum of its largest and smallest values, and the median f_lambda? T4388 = 19.3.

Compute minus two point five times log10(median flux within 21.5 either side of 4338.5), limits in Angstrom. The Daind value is -3.33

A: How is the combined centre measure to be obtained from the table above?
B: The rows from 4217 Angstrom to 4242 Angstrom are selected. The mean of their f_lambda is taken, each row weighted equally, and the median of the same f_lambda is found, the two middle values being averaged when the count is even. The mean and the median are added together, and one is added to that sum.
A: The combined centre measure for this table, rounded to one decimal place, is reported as 37.3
